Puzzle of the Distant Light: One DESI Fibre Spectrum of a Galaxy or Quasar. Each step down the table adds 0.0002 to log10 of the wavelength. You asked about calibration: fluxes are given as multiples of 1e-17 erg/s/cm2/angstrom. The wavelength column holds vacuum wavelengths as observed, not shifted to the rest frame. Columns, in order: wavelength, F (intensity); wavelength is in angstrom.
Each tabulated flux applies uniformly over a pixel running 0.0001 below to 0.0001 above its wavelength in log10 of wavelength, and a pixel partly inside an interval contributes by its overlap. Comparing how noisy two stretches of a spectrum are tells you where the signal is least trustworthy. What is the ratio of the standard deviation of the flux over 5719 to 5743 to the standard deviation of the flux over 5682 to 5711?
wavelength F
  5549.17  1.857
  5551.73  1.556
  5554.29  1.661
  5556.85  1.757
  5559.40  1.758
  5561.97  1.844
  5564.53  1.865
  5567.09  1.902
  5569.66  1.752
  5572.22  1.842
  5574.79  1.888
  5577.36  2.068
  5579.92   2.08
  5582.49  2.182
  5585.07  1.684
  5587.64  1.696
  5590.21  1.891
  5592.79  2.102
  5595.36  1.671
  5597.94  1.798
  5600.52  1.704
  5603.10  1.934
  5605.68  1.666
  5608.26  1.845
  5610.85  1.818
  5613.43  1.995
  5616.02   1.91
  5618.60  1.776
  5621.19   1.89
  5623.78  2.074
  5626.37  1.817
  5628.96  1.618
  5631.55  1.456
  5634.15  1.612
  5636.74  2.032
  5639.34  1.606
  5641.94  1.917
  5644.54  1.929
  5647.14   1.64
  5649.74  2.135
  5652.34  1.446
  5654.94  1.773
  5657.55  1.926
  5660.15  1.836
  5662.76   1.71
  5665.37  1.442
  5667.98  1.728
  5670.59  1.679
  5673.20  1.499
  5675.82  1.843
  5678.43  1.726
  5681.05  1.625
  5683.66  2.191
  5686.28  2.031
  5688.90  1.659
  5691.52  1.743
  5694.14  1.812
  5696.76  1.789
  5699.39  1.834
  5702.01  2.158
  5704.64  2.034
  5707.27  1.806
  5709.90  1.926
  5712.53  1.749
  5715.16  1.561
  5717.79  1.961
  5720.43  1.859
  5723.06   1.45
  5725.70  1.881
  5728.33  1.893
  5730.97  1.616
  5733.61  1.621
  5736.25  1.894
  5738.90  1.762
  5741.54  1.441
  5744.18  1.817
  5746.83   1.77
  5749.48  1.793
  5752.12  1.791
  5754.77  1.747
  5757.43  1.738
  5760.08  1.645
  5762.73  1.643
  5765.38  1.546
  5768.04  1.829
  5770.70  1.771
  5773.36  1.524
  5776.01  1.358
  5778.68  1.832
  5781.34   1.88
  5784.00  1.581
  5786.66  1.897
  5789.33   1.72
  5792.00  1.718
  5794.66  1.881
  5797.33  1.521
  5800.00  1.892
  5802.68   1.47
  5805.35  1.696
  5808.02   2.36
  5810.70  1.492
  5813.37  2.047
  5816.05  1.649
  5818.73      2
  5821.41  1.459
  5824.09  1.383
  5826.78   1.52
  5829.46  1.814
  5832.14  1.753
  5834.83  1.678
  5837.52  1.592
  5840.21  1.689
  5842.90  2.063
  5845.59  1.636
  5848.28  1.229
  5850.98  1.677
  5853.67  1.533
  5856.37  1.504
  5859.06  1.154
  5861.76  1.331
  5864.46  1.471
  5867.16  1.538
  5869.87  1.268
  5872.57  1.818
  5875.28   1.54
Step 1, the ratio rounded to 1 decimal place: 1.1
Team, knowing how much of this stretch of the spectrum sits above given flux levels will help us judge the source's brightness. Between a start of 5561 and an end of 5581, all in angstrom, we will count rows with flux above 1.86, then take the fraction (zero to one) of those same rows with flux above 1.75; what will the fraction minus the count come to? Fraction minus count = -4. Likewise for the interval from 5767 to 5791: -1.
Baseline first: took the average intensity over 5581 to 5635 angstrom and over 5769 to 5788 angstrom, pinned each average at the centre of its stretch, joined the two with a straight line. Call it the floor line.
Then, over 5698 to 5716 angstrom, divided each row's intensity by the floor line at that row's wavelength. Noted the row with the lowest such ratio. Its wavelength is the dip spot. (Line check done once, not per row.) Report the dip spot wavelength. 5715.16 angstrom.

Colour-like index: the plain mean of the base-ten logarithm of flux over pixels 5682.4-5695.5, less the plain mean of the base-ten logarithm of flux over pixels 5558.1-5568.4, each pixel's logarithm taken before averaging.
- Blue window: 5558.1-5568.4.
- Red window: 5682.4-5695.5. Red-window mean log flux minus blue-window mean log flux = 0.008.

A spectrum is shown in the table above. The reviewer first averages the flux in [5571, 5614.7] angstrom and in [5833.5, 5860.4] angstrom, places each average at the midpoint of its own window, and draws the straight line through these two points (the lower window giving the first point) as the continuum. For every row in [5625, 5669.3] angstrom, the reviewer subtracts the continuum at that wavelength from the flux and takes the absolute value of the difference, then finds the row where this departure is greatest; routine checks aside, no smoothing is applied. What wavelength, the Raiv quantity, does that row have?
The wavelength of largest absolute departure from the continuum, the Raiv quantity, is 5631.55 angstrom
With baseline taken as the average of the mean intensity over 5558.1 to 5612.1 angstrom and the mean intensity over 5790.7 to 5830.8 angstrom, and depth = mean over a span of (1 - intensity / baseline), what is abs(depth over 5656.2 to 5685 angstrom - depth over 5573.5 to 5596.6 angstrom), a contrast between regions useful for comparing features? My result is 0.096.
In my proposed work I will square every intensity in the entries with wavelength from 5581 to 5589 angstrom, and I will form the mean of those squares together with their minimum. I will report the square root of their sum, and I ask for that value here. 2.52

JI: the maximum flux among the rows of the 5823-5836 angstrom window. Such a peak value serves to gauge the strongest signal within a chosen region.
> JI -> 1.814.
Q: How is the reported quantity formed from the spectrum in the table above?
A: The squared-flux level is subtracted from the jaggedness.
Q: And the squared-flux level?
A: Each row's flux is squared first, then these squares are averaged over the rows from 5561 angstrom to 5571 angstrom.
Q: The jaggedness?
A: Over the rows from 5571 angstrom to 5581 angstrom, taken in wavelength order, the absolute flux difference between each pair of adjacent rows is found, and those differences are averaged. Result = -3.31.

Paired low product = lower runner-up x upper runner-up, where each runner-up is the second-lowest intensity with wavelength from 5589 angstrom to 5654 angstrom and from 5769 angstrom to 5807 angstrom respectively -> 2.14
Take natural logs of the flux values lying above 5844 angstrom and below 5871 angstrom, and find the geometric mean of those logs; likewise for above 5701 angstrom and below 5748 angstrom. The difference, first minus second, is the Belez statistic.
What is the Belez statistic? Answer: -0.24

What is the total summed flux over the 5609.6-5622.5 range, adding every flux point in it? 9.39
